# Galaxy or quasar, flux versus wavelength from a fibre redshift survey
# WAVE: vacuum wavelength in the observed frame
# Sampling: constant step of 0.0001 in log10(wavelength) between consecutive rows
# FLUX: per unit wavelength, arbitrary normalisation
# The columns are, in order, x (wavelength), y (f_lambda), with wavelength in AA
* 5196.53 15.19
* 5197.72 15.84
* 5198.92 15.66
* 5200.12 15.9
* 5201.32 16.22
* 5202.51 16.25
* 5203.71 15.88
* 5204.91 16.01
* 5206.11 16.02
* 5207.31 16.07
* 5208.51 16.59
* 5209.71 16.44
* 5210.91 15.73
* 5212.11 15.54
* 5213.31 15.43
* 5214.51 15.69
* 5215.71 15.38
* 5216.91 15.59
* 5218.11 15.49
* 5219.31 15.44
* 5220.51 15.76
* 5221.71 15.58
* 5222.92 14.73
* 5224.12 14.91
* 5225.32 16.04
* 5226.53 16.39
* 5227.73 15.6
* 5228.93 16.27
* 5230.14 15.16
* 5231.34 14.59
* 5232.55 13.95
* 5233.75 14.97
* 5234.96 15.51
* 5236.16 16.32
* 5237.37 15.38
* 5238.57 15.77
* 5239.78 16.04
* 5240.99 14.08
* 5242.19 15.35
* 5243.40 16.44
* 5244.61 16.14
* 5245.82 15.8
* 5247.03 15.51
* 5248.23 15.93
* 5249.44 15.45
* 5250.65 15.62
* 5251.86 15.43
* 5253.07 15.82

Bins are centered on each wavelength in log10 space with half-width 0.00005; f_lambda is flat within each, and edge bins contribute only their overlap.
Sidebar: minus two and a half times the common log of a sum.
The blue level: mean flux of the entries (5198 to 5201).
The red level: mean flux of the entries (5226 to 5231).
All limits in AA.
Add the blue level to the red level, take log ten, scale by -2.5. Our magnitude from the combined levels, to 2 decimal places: -3.75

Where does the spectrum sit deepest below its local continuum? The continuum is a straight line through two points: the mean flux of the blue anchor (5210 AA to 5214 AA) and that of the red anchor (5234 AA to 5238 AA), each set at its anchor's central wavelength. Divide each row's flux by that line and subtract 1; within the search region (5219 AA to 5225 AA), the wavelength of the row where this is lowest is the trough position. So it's 5222.92 AA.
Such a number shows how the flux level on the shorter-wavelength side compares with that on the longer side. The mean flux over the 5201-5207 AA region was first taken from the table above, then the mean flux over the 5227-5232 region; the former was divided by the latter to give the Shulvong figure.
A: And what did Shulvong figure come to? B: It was 1.04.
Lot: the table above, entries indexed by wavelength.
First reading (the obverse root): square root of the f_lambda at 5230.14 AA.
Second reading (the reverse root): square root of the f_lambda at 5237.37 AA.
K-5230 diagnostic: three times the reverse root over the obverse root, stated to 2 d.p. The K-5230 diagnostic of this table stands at 3.02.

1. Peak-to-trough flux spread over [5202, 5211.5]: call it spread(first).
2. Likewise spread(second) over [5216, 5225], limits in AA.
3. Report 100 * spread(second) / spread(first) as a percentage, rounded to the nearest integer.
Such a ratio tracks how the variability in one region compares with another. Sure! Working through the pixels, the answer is 120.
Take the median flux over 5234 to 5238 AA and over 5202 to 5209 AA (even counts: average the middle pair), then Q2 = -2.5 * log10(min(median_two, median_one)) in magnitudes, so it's -2.98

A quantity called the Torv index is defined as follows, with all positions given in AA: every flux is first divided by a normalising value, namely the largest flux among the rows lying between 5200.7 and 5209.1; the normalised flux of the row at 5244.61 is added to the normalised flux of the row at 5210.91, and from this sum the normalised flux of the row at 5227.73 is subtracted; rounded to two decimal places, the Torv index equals 0.98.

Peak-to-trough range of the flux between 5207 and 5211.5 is 0.9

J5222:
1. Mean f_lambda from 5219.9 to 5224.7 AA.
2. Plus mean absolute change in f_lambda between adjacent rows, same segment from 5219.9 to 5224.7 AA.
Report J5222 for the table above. 15.65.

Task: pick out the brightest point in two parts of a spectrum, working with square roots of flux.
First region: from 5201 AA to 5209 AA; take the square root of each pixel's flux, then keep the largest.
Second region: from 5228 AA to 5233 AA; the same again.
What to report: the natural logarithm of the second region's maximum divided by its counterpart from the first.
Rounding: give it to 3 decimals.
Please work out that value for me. -0.010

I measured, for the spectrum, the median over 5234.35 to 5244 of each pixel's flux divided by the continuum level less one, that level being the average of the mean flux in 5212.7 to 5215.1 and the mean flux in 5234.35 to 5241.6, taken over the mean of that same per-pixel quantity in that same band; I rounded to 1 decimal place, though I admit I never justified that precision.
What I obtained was 1.4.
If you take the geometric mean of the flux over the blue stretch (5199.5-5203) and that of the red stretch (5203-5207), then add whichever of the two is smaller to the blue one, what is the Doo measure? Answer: 32.1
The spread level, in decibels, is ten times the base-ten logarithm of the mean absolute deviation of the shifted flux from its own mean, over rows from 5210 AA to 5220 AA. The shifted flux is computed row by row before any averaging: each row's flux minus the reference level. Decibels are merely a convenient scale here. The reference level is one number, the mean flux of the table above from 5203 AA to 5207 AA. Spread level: -10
